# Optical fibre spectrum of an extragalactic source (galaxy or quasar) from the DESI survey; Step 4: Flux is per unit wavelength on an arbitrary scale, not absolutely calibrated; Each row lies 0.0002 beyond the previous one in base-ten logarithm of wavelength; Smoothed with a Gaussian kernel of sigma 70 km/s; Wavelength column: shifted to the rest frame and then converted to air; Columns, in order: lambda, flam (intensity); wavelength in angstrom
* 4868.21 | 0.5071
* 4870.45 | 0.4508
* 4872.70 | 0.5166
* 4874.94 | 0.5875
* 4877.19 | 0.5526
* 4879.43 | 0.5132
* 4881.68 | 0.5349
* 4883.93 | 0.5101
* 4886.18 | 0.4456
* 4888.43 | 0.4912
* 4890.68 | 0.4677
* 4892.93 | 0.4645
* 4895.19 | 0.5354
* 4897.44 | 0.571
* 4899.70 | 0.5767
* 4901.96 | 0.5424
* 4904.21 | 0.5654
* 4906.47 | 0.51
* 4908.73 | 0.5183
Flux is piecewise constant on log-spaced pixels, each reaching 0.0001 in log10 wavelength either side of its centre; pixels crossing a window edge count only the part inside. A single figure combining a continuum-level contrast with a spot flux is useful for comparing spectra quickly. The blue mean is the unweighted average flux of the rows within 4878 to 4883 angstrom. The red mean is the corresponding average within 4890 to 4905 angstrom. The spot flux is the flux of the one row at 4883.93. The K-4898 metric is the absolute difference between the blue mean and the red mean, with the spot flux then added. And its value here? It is 0.518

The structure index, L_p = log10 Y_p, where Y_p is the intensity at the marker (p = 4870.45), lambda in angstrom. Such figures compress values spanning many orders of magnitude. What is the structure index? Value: -0.346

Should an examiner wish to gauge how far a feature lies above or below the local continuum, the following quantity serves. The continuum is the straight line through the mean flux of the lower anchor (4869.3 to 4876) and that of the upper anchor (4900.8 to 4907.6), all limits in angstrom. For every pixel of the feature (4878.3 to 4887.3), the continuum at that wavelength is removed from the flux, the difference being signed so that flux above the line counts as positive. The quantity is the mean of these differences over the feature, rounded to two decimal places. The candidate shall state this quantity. -0.02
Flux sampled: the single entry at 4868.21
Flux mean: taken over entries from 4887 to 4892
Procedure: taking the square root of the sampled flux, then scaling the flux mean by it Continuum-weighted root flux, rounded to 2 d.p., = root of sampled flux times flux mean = 0.34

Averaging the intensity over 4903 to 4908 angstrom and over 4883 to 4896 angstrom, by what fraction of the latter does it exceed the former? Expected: -0.11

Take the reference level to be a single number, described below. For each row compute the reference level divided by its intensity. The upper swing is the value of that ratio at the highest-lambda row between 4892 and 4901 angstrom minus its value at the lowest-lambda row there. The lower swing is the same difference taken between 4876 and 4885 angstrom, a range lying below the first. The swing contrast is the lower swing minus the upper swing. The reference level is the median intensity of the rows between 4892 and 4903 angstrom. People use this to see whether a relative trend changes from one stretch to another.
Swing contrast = 0.31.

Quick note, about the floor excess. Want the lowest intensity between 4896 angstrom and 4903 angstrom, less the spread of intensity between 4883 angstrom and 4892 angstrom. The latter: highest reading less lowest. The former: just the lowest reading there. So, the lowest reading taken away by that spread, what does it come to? 0.48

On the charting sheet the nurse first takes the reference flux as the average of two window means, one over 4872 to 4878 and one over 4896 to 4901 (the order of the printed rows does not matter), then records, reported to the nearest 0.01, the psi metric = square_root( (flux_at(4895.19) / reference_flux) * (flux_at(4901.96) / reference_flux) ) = 0.96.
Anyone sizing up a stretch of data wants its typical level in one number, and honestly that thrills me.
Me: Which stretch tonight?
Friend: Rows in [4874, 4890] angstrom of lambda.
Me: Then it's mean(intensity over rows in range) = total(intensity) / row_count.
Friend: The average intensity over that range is 0.52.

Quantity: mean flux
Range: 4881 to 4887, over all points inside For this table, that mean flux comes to 0.497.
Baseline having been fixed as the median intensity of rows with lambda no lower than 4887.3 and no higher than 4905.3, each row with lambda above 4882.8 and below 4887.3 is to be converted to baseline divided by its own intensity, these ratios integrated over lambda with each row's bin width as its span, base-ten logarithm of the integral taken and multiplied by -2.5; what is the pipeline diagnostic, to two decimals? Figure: -1.77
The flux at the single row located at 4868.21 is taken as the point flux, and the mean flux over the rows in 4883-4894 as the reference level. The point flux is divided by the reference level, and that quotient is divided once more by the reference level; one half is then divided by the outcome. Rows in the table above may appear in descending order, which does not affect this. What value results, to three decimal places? 0.223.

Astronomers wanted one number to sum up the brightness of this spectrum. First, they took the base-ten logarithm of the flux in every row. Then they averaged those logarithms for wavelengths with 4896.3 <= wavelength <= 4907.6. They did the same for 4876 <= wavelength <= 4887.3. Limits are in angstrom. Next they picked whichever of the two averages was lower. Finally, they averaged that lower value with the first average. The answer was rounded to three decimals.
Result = -0.275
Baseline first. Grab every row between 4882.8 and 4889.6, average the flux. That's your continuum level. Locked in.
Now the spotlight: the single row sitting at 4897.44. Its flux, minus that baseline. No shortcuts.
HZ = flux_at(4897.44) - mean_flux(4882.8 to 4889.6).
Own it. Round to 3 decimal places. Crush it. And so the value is 0.089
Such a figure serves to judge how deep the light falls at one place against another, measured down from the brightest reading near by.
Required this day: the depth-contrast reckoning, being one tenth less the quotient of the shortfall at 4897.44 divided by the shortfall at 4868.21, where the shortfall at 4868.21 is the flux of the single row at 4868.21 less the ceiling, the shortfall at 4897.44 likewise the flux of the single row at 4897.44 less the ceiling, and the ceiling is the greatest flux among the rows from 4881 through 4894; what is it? 1.4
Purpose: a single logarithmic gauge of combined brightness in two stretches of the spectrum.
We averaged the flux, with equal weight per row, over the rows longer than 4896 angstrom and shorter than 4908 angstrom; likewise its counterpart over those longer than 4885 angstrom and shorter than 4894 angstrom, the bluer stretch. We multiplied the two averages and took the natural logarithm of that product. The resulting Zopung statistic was -1.35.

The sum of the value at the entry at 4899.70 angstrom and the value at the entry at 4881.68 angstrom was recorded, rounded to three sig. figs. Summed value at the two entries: 1.11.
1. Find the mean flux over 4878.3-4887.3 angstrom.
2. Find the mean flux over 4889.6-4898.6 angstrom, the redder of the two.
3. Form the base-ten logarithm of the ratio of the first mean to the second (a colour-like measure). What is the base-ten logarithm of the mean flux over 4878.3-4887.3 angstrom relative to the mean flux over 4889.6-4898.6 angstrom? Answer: -0.0075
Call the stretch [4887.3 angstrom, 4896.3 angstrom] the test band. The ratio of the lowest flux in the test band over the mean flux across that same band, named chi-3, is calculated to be 0.95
